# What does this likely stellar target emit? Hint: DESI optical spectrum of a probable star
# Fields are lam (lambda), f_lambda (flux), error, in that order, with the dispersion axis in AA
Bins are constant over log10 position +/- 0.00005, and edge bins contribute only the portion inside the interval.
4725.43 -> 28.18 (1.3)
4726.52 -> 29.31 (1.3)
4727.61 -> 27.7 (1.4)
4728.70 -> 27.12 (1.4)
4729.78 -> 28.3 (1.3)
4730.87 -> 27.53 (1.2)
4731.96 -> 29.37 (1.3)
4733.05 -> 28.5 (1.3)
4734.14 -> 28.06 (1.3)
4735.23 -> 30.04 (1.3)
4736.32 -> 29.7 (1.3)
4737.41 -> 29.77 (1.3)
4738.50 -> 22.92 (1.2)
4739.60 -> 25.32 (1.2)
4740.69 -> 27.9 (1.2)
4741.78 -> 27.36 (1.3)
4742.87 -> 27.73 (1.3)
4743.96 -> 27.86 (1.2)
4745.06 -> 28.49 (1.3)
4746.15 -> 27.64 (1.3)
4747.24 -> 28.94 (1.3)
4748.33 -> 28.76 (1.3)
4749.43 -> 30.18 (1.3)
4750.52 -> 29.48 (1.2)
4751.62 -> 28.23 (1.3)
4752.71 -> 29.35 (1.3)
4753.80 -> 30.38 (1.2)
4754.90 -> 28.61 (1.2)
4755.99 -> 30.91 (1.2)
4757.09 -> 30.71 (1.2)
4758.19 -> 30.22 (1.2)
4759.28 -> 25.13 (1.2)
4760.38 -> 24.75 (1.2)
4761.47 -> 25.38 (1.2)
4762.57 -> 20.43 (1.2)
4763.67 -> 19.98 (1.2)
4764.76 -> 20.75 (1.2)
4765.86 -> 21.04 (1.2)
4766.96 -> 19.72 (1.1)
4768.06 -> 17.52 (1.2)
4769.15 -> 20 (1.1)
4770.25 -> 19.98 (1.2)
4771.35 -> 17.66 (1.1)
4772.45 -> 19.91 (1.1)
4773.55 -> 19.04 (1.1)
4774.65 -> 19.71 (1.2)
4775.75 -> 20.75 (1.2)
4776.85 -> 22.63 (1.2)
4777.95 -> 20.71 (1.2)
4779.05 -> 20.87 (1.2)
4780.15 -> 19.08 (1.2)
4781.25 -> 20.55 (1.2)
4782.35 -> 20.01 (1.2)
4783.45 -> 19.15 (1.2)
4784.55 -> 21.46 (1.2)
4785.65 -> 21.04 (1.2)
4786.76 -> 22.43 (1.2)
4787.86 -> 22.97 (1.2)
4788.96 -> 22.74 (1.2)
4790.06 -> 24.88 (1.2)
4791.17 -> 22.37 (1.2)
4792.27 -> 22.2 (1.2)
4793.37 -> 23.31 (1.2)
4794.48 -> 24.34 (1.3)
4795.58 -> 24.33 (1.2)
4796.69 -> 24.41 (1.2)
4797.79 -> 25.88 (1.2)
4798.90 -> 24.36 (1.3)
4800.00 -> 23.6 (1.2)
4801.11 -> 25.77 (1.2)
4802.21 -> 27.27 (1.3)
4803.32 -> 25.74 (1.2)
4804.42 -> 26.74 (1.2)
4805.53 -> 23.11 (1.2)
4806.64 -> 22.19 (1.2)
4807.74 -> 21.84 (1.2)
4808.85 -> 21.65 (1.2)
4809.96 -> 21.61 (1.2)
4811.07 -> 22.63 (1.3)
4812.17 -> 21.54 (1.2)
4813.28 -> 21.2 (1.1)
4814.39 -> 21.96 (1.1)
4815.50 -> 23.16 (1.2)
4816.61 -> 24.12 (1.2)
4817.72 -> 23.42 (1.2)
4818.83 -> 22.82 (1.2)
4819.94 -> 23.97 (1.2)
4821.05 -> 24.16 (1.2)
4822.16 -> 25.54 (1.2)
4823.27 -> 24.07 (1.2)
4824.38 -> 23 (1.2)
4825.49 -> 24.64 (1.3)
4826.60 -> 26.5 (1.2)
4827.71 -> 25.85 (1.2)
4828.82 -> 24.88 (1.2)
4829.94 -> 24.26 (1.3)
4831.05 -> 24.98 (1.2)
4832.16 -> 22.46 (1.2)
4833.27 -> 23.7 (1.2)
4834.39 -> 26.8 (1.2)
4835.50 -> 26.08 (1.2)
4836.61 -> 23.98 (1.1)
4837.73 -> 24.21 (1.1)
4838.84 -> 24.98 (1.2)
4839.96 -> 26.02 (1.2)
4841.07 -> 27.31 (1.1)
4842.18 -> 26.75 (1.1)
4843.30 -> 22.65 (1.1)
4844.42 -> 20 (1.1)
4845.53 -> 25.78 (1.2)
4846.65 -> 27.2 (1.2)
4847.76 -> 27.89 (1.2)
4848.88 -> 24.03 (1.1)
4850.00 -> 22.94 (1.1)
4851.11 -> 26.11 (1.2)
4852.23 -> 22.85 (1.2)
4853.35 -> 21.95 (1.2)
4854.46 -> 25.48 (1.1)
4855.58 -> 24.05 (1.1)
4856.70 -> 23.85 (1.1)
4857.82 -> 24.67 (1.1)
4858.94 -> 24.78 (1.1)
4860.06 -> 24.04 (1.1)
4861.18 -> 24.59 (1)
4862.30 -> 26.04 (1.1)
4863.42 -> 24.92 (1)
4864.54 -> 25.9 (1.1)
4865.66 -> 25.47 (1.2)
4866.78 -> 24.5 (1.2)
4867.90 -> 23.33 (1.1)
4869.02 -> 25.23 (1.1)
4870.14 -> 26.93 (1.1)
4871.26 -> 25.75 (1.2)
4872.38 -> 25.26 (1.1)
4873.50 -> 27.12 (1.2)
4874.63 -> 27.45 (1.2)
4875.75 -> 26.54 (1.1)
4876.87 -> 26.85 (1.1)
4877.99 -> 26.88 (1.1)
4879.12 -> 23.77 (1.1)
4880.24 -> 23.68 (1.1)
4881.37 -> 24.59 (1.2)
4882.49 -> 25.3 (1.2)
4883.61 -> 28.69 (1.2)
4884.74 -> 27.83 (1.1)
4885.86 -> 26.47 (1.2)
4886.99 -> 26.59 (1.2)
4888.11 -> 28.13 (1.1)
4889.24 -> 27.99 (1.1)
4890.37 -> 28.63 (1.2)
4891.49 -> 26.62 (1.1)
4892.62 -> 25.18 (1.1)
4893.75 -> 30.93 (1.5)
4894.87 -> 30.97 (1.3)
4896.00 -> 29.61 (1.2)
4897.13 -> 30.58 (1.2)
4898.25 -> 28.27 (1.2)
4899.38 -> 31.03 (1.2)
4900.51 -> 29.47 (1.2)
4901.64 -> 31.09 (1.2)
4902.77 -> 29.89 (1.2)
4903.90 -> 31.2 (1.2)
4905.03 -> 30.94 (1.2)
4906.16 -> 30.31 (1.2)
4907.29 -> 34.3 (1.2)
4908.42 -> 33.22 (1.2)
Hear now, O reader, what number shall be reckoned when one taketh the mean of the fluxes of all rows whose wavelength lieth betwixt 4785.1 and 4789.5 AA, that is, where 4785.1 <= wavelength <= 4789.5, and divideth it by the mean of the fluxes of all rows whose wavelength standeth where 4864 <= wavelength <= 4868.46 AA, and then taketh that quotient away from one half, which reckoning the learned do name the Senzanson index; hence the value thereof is -0.40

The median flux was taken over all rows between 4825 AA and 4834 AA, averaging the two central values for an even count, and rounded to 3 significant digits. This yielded 24.8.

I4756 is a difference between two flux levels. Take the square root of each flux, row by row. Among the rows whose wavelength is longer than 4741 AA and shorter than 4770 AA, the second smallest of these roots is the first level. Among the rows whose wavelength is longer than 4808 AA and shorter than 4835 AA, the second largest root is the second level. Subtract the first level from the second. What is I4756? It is 0.7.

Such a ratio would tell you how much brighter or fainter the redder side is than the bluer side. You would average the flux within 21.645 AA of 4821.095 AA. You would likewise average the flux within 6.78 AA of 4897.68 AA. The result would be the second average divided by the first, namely 1.22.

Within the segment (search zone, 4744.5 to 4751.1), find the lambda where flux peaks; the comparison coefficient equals 4749.43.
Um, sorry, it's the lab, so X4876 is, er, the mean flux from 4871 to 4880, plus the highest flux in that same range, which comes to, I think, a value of 54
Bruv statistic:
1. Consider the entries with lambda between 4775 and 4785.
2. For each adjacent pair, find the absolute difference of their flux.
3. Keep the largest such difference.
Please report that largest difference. 2.3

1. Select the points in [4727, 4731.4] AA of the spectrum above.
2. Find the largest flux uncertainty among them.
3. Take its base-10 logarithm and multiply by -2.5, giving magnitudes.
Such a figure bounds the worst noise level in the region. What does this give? -0.37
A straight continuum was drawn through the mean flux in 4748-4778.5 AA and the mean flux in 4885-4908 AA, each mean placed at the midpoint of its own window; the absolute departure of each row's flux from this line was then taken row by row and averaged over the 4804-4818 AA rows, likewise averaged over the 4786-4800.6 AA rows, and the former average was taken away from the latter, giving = -1.8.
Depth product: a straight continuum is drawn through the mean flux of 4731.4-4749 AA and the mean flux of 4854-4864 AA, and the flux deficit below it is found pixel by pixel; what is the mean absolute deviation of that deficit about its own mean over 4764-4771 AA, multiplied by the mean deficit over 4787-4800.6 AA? 2.2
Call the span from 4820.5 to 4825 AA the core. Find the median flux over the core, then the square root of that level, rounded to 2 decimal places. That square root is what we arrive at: 4.91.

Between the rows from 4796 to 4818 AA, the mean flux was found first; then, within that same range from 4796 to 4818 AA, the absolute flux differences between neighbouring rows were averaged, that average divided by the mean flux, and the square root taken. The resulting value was 0.217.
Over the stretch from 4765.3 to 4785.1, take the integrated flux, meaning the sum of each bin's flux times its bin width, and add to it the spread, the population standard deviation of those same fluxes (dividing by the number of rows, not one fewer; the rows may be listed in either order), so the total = 397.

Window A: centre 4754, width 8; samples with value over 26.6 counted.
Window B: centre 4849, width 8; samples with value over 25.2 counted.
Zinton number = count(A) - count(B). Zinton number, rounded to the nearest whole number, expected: 3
